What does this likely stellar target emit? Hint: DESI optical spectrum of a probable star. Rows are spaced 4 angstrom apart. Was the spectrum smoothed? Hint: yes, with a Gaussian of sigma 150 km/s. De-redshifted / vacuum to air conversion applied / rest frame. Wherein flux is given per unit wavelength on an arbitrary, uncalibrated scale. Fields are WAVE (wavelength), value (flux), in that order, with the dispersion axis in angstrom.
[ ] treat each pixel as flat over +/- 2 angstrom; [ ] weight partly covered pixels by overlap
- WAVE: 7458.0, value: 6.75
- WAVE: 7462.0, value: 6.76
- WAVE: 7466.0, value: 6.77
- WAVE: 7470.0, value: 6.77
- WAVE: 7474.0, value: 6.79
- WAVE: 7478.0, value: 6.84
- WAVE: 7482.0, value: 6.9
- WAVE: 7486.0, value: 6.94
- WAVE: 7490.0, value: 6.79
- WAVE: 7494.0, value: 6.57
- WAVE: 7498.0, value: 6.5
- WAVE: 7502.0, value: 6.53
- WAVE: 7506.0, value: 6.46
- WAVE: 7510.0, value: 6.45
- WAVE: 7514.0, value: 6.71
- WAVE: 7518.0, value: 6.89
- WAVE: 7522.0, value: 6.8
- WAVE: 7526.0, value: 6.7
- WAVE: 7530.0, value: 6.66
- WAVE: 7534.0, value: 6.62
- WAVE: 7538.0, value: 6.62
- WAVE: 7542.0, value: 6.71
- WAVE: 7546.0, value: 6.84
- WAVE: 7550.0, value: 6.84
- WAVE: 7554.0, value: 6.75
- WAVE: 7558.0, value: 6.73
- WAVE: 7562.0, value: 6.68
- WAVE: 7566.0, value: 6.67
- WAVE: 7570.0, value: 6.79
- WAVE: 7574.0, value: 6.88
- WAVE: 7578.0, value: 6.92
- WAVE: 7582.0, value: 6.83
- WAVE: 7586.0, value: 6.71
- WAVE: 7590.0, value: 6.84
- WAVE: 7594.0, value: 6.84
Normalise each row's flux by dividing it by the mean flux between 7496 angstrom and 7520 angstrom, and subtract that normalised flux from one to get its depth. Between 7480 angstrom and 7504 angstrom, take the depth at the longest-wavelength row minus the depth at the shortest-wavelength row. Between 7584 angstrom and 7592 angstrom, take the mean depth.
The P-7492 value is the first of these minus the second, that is 0.08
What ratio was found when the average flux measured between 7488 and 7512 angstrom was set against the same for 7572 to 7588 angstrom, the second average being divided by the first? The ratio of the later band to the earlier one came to 1.04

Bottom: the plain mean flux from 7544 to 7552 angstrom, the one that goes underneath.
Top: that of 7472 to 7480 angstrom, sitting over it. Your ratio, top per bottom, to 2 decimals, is 1.00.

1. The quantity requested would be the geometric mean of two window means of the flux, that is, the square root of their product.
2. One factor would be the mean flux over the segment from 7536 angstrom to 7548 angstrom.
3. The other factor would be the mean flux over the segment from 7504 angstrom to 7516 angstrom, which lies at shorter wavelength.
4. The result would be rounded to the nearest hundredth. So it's 6.63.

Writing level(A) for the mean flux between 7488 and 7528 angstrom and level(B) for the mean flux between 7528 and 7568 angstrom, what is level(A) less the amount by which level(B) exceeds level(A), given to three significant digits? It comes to 6.57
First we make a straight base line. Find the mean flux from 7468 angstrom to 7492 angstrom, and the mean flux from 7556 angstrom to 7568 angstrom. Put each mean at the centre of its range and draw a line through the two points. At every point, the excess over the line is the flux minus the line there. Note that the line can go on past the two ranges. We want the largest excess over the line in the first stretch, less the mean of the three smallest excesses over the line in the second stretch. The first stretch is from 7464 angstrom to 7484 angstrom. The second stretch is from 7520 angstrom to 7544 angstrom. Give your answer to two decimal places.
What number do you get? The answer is 0.17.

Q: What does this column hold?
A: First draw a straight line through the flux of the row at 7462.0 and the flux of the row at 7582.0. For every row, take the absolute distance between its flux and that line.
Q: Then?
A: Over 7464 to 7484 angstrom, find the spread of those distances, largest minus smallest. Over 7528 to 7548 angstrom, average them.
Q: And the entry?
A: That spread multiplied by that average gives 0.016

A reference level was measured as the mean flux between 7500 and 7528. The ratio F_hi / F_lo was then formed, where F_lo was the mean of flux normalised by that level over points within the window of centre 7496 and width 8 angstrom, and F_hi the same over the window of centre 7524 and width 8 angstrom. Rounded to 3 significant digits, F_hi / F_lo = 1.03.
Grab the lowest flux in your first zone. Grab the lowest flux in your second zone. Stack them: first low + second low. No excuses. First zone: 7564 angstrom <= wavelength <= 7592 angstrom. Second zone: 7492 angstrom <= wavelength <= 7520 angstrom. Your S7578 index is 13.1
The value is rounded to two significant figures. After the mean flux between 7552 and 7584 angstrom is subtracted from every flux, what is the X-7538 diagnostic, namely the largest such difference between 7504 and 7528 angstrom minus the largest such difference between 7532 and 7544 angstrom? 0.18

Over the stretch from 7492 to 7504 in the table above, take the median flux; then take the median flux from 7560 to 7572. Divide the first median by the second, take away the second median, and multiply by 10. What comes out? -57.0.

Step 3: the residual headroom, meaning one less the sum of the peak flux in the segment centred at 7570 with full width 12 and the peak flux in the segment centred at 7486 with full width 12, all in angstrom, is -12.8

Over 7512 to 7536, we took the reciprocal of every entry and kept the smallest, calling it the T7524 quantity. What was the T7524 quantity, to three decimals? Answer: 0.145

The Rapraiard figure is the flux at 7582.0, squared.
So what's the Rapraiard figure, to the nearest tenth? 46.6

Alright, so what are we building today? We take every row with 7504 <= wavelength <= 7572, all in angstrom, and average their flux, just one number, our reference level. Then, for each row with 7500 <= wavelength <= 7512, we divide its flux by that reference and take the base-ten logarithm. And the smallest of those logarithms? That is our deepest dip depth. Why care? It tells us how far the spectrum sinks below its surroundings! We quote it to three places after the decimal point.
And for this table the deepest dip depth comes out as -0.017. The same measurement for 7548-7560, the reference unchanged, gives 0.002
